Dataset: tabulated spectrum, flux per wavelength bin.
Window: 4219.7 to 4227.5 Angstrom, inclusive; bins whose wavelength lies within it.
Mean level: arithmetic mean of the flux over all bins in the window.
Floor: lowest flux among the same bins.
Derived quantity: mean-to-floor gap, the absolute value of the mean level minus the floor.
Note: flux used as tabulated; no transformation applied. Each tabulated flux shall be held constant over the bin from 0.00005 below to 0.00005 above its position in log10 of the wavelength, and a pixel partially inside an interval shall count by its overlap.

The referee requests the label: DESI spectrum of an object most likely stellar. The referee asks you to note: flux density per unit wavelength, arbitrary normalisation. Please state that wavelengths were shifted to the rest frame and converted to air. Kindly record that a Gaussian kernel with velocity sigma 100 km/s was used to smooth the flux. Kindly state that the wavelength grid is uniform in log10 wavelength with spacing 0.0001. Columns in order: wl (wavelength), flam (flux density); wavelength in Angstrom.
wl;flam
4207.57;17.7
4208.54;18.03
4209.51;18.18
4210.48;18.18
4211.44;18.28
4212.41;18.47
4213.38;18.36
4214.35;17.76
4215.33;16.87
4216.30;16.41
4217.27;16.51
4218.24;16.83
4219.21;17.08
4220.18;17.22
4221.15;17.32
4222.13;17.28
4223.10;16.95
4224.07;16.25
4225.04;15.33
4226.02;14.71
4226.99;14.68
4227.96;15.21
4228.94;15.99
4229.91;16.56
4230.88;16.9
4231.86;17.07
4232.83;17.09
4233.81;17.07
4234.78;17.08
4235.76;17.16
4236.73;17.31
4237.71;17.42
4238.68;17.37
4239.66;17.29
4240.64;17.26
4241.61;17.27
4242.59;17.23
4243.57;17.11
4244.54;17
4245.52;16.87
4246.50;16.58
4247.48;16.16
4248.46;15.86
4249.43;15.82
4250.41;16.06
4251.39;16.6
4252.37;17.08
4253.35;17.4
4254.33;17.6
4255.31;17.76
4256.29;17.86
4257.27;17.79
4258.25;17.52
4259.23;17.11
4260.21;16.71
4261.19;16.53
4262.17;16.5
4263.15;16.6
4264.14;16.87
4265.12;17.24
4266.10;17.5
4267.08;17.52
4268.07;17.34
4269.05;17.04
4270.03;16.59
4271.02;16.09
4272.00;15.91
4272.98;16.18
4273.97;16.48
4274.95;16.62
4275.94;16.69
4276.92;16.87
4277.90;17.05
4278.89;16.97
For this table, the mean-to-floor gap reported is 1.5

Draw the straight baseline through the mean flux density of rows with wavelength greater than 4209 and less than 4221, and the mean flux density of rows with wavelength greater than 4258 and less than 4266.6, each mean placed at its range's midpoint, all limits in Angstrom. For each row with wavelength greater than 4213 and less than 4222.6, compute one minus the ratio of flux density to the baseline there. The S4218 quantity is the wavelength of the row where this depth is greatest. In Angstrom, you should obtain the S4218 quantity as 4216.30 Angstrom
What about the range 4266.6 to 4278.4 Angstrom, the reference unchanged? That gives 4272.00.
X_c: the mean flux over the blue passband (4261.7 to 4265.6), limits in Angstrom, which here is 16.8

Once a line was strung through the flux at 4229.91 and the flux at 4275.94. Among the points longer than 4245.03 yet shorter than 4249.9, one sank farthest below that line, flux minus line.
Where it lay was 4249.43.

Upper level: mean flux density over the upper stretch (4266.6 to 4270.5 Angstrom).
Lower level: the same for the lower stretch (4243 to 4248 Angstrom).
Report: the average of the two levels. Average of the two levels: 16.9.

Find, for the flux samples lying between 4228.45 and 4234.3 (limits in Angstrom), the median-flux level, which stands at 17.0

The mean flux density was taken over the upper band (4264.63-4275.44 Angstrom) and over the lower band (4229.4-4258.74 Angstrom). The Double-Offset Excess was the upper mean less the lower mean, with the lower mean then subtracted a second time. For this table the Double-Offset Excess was -17.30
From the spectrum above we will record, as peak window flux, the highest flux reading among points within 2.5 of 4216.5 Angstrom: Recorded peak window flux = 17.76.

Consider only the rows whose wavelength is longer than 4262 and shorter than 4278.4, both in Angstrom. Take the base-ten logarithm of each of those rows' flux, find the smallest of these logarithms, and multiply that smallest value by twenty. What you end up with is 24.0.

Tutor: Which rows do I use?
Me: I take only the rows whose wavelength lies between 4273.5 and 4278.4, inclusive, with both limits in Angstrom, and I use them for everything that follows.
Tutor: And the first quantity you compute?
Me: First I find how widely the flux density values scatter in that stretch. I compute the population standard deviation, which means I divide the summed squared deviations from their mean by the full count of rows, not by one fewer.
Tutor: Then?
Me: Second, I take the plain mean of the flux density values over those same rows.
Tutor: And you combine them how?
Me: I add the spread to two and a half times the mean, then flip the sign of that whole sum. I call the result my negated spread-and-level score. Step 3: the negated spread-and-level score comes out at -42.1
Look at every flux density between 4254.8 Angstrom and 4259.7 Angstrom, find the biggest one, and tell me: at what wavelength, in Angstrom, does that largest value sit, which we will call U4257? 4256.29 Angstrom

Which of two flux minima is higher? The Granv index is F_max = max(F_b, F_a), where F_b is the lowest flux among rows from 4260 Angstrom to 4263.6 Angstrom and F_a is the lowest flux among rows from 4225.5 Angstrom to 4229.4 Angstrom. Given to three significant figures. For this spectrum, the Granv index 16.5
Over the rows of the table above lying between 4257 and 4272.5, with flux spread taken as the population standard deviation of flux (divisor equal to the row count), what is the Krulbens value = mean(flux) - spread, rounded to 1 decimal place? 16.4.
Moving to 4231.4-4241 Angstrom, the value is 17.1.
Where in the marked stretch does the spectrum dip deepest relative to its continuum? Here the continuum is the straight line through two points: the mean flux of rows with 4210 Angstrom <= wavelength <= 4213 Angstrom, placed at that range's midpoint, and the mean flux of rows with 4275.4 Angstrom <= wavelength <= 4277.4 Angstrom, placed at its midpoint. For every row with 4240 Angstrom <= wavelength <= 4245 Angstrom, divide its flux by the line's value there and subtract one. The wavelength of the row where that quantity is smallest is 4244.54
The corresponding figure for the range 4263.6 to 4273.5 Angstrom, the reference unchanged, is 4272.00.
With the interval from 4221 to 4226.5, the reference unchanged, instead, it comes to 4226.02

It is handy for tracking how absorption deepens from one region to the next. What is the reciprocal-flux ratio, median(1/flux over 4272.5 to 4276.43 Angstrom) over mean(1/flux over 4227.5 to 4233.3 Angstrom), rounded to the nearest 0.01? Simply 0.99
